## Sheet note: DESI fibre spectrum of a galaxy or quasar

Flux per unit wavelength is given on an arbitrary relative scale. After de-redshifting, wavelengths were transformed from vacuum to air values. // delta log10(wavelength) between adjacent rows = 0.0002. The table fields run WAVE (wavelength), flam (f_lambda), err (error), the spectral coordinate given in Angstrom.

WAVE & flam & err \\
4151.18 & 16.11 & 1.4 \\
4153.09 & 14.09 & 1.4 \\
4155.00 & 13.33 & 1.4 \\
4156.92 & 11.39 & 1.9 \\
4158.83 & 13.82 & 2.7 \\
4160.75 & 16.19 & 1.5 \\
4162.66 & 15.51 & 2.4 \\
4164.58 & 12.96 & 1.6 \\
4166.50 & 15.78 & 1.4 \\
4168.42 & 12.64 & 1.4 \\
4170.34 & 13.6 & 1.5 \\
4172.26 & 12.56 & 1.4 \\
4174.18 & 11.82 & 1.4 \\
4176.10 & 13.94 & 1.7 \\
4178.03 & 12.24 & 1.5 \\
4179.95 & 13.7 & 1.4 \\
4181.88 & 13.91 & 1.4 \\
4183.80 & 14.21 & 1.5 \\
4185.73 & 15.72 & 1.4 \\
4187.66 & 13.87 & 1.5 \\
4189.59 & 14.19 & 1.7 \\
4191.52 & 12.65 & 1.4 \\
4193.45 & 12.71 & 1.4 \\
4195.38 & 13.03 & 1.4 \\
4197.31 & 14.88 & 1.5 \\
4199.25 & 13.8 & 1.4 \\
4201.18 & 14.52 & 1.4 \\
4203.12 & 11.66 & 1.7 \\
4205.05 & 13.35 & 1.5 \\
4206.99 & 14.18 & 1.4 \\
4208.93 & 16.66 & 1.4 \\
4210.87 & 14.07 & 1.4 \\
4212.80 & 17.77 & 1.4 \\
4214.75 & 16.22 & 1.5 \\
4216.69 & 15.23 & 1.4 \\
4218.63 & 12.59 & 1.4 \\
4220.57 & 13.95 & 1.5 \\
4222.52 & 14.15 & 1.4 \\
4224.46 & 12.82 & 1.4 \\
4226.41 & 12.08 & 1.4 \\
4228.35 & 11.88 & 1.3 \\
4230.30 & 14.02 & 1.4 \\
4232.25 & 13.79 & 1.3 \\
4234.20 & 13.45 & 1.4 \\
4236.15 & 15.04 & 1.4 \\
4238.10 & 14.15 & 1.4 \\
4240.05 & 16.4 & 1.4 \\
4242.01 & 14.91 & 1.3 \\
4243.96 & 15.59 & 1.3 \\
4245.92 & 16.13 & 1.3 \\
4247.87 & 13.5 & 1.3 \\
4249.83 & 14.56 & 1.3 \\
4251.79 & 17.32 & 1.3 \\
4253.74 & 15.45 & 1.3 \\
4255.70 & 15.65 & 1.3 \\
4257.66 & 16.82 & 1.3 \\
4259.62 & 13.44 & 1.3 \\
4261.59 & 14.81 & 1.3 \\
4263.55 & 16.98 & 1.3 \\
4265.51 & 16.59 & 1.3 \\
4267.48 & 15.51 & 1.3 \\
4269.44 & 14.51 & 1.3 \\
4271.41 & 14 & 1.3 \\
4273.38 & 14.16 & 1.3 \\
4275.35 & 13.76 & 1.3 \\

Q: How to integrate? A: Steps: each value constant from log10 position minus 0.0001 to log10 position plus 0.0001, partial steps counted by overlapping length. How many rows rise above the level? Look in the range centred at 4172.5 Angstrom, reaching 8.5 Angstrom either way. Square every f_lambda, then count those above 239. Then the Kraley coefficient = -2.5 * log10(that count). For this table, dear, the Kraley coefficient 0.0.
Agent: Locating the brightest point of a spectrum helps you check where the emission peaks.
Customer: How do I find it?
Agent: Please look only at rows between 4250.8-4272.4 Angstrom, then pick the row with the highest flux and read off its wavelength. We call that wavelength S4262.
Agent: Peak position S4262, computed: 4251.79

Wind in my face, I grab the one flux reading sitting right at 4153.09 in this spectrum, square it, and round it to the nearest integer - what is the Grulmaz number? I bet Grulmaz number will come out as 199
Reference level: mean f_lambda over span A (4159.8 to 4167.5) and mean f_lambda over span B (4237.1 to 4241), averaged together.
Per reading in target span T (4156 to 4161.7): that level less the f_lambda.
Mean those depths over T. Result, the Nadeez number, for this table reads 1.4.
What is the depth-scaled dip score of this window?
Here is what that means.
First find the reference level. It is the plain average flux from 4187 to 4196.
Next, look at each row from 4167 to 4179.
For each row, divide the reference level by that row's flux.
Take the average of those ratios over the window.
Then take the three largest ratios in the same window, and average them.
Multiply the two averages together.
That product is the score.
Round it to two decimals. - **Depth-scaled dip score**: 1.13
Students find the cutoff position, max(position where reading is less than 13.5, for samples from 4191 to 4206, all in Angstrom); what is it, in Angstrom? 4205.05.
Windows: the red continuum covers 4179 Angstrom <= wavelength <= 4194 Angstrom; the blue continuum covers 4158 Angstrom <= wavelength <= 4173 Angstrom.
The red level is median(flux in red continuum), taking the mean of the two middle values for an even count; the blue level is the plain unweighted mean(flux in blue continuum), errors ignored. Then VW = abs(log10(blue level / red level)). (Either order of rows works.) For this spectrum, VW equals 0.008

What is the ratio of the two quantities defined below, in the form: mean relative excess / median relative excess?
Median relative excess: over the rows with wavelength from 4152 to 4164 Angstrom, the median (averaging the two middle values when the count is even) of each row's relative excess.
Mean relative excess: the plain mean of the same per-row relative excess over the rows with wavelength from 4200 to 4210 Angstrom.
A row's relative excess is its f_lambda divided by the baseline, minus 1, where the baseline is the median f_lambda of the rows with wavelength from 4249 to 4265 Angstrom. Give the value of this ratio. 0.93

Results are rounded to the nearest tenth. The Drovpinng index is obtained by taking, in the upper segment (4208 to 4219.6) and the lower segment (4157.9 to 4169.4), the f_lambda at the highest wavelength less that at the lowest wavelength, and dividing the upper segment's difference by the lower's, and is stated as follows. 3.4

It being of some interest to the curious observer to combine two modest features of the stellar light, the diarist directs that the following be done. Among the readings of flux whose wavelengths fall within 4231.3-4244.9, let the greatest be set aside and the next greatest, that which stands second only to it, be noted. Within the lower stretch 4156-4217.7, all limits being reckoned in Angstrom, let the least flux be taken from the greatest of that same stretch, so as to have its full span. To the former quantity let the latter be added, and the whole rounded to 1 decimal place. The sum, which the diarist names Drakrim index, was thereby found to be 22.0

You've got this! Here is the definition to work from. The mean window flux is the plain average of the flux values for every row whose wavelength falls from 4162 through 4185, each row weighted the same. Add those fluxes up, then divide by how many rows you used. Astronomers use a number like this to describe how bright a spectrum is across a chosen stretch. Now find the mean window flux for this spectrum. 13.6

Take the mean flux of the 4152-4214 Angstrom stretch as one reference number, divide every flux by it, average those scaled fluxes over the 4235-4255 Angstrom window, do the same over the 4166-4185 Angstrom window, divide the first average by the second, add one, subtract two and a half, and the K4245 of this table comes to -0.36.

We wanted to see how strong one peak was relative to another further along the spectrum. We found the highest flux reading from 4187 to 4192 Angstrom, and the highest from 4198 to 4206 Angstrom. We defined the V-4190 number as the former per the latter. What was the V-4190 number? 0.98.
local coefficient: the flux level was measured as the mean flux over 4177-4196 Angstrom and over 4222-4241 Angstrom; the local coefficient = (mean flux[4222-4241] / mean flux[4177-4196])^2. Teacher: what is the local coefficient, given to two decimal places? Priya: 1.02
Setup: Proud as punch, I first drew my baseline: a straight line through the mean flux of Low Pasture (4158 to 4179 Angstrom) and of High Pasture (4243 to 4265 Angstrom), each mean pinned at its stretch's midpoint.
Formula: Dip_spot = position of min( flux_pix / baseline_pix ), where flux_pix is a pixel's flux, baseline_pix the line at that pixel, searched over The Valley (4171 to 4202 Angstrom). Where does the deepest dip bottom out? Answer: 4174.18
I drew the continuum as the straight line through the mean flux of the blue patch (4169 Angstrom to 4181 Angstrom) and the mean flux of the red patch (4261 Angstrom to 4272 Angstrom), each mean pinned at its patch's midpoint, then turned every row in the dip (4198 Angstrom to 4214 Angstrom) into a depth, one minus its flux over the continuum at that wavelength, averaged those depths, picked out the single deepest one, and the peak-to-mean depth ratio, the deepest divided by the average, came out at -3.0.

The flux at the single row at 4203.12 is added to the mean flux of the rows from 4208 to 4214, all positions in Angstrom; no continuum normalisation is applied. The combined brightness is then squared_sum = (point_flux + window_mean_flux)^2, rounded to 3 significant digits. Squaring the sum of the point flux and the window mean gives 774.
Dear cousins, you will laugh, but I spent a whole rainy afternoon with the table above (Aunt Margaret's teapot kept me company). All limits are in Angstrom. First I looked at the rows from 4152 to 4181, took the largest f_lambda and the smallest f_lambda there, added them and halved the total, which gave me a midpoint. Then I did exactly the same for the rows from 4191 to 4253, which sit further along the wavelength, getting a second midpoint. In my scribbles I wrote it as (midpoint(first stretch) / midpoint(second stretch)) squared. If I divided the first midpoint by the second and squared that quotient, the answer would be 0.88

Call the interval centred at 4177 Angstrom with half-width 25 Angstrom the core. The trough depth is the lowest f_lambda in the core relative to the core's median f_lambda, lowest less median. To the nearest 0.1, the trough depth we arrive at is -2.4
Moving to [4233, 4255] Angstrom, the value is -1.6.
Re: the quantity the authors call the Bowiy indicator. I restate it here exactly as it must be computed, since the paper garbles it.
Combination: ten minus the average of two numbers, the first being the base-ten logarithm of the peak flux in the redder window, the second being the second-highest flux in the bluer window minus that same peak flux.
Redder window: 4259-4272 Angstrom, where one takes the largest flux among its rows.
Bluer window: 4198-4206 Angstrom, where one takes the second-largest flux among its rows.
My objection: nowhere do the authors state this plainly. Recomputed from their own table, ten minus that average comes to 11.0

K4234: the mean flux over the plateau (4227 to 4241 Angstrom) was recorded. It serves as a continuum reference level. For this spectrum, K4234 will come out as 14.1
